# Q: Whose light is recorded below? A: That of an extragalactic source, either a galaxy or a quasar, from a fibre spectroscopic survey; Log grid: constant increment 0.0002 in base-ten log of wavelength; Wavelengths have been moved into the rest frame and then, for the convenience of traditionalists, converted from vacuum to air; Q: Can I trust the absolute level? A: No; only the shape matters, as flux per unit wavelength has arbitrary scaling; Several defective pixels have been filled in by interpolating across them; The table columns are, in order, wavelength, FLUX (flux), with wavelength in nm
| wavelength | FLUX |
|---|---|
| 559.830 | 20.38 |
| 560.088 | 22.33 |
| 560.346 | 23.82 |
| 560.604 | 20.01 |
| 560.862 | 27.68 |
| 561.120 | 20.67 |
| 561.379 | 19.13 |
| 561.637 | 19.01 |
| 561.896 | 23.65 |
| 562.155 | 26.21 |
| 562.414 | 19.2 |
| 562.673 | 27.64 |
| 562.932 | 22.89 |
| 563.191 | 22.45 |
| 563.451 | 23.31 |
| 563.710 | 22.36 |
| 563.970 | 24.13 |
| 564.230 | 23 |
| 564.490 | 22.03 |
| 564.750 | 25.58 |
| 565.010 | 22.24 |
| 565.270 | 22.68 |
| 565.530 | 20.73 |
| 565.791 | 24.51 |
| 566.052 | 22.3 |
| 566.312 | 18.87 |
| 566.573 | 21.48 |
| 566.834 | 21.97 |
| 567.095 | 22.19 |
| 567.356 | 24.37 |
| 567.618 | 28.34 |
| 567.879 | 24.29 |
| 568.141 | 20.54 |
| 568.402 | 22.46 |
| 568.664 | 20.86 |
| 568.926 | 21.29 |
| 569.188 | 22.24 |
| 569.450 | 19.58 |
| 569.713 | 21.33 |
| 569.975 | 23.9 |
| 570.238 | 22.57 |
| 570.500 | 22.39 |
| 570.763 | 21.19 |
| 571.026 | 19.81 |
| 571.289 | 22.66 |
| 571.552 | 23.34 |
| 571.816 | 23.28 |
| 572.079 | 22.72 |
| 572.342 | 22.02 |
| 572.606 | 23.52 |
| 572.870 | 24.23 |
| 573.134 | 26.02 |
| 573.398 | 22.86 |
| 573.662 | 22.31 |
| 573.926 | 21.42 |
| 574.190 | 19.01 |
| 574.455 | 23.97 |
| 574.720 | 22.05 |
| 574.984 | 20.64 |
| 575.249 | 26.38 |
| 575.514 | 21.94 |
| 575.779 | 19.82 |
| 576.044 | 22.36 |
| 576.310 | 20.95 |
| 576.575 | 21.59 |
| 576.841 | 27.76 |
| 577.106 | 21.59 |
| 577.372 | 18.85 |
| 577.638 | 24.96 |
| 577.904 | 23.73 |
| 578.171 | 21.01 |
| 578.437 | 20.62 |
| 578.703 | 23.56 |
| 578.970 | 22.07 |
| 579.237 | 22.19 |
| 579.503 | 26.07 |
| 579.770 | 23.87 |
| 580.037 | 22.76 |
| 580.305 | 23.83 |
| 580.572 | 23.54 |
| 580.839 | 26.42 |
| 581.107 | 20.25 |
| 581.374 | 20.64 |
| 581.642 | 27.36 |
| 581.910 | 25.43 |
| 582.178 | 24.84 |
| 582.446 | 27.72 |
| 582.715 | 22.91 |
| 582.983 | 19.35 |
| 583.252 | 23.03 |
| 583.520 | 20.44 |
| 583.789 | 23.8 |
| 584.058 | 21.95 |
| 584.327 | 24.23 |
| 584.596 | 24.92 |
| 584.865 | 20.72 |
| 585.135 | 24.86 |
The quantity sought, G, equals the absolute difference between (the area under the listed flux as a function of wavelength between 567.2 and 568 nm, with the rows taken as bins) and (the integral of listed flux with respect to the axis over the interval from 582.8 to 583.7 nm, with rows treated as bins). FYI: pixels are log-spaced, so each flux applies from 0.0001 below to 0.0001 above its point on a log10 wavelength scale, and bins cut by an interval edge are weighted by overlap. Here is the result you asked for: 1.4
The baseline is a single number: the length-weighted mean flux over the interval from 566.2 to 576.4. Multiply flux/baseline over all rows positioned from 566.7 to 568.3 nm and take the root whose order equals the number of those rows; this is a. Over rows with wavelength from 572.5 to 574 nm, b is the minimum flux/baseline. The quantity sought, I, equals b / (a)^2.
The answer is 0.87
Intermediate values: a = 1.05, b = 0.96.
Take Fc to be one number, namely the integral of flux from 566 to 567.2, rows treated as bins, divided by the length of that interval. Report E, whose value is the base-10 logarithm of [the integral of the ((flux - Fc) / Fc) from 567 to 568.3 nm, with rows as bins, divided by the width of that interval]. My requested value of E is -0.90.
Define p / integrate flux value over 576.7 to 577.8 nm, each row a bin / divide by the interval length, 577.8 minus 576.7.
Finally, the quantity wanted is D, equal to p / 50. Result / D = 0.466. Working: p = 23.3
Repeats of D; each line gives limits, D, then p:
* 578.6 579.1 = 0.455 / 22.8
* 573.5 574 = 0.440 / 22.0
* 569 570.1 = 0.435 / 21.7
